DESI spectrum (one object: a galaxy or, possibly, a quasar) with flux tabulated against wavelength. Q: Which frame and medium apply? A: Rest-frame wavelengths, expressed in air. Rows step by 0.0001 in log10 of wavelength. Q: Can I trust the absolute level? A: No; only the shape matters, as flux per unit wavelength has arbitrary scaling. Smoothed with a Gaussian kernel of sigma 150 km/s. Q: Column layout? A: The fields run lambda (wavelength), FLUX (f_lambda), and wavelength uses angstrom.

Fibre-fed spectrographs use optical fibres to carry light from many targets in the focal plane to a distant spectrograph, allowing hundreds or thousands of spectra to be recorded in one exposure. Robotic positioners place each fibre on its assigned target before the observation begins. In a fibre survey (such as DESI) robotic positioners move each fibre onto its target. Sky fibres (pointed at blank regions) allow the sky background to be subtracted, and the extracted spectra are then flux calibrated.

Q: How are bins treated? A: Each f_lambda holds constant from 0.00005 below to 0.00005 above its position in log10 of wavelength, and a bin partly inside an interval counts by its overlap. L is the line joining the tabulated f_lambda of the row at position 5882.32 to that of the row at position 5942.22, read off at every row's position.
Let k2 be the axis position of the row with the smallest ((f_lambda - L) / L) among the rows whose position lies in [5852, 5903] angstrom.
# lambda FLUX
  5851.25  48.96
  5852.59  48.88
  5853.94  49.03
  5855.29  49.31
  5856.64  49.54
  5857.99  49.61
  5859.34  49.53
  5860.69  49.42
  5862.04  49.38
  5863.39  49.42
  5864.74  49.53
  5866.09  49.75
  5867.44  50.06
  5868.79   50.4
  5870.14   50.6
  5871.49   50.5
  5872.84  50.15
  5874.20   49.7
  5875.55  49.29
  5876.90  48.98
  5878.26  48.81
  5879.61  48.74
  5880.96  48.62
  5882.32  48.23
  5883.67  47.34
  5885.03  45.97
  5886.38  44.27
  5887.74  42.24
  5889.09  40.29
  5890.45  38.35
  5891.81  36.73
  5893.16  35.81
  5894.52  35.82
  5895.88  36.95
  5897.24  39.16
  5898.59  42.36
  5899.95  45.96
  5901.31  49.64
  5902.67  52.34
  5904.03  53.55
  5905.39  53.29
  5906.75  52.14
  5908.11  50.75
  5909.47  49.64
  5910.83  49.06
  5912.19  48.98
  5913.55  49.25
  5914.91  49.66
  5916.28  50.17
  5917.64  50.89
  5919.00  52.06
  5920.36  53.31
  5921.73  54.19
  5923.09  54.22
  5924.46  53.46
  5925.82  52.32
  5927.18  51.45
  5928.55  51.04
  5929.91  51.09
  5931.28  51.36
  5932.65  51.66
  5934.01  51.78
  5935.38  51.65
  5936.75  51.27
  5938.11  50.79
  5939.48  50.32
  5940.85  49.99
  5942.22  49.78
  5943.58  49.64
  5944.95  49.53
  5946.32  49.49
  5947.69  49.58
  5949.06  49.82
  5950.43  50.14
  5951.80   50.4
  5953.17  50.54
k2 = 5894.52 angstrom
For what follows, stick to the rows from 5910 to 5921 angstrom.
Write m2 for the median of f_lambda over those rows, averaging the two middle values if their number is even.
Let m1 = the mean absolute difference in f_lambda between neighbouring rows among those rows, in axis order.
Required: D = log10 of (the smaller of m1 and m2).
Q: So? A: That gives -0.2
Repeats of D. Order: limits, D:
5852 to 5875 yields -0.7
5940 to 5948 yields -0.9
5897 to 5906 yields 0.4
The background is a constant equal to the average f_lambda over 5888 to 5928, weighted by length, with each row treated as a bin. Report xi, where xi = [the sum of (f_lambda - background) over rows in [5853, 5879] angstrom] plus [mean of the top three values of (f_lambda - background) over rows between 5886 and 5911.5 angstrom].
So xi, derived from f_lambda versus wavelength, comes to 44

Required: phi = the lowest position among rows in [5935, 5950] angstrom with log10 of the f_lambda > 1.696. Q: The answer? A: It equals 5935.38 angstrom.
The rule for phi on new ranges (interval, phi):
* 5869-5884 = 5870.14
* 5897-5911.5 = 5902.67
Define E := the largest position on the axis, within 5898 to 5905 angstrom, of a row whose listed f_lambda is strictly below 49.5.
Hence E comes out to 5899.95 angstrom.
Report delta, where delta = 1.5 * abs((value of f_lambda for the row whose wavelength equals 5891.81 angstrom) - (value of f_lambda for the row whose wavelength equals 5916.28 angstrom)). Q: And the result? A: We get 20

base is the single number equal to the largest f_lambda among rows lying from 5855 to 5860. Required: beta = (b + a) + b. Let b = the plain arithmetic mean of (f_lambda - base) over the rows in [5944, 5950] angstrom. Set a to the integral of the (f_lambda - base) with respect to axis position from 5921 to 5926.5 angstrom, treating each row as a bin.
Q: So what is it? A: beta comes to 22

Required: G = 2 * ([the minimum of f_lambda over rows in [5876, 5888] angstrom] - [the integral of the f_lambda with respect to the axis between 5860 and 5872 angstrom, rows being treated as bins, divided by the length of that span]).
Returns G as -15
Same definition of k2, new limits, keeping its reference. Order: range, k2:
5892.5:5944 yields 5894.52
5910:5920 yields 5912.19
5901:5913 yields 5912.19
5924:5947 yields 5946.32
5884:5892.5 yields 5891.81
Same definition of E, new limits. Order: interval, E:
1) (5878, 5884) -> 5883.67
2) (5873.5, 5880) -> 5879.61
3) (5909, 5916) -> 5913.55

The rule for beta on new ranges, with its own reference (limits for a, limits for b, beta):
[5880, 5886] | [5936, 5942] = -11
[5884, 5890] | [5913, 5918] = -37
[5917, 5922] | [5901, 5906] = 20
